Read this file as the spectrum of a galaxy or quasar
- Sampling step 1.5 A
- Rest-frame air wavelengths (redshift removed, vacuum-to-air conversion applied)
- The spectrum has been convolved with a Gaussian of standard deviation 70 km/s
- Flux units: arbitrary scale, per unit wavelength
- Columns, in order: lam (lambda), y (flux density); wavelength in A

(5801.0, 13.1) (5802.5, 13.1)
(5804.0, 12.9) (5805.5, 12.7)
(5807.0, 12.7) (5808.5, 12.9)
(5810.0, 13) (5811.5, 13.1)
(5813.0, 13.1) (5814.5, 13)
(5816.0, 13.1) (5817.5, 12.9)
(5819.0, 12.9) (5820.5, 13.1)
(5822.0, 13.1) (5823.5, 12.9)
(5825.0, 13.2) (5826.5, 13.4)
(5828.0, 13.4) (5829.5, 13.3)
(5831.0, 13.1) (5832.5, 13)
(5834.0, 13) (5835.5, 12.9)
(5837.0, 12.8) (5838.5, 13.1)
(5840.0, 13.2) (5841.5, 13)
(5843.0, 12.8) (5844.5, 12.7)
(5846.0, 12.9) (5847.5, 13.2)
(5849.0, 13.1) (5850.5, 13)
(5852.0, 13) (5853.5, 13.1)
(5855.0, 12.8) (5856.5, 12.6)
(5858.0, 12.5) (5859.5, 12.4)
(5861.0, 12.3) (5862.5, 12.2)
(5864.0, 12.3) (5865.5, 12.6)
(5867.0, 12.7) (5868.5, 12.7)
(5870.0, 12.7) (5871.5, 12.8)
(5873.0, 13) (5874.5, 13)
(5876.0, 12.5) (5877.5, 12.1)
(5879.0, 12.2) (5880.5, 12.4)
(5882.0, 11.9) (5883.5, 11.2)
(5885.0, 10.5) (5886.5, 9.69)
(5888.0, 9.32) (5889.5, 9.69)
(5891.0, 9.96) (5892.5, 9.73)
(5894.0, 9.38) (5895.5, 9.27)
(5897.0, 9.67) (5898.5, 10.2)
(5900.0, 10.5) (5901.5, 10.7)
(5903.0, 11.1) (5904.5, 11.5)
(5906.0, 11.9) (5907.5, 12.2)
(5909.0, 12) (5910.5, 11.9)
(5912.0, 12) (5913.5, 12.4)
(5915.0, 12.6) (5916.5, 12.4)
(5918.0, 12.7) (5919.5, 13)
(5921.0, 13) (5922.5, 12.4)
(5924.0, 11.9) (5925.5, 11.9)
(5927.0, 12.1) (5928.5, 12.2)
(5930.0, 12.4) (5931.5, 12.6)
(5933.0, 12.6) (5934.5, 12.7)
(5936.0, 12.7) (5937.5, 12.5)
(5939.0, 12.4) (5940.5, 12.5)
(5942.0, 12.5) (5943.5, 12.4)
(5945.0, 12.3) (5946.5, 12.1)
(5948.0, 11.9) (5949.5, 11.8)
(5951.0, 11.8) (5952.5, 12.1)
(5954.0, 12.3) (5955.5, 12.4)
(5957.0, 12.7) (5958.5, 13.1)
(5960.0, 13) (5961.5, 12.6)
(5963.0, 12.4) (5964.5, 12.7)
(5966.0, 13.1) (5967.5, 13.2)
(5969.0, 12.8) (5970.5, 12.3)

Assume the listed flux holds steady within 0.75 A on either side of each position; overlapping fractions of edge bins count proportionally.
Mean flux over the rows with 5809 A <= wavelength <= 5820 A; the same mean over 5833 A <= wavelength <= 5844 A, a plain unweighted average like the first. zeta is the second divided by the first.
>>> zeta 1.00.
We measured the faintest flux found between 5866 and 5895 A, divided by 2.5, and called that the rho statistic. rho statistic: 3.73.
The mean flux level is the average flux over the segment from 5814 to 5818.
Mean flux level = 13.0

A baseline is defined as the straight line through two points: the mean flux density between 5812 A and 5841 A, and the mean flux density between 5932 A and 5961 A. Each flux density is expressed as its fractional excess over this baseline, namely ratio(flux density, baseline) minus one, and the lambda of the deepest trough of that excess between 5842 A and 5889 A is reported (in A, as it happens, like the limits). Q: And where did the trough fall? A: 5888.0 A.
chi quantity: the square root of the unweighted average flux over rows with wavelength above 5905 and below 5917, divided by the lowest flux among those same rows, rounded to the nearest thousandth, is 0.293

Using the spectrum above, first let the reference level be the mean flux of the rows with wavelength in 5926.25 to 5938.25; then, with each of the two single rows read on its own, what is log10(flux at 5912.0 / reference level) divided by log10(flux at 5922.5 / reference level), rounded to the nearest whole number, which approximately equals 6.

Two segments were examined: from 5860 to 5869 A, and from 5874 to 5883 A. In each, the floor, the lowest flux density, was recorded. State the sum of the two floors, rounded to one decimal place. 24.1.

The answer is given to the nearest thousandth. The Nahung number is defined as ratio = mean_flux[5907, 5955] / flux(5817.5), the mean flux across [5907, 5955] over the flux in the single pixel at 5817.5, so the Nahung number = 0.955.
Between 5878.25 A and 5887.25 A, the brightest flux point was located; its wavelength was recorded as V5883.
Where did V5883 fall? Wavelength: 5880.5 A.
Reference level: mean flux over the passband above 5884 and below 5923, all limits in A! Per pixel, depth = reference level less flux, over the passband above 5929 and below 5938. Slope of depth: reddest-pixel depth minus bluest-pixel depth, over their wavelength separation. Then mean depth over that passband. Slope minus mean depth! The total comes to 1.4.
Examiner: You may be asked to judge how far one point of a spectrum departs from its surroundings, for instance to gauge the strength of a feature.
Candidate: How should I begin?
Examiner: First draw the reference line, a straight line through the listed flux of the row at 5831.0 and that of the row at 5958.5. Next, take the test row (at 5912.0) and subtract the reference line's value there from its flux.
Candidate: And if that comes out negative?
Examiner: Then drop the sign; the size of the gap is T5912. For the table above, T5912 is 1.10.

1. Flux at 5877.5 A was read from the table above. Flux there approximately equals 12.1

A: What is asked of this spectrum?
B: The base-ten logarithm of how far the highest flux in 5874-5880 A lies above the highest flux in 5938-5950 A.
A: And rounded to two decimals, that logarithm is -0.30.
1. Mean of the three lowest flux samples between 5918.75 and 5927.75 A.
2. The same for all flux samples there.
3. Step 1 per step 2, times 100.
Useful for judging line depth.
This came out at 96.6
